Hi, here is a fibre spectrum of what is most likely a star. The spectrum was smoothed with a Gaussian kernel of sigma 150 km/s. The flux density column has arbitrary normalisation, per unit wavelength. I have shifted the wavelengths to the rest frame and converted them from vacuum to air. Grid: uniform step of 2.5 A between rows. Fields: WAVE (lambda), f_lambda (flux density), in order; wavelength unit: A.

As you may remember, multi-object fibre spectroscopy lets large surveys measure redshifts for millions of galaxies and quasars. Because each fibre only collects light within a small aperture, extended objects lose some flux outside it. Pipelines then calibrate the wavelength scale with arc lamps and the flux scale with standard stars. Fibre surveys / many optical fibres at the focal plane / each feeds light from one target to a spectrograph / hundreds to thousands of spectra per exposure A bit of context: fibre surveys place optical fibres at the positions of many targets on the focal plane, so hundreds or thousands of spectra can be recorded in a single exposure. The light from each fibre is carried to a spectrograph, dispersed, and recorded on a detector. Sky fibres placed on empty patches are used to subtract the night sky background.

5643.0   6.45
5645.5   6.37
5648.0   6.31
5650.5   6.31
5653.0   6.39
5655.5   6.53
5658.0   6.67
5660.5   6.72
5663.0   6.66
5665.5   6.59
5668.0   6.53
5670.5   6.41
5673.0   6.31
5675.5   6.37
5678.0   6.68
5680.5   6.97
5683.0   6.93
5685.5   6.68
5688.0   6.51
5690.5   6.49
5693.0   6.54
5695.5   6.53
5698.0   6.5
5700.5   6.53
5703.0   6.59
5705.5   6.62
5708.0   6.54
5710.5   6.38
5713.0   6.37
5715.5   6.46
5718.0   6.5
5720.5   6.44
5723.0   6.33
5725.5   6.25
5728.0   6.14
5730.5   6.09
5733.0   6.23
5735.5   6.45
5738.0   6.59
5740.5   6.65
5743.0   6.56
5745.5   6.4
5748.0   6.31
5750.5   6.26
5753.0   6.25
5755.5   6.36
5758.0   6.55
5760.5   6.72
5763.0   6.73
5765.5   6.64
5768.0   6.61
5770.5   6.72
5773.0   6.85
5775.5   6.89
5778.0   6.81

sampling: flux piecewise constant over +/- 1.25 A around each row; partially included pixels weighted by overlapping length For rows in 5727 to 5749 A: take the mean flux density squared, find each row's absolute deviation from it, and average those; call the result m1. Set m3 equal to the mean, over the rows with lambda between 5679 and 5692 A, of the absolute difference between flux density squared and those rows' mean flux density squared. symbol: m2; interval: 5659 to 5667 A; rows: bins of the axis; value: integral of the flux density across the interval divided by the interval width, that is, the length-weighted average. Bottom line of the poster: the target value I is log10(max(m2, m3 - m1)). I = 0.823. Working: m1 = 2.1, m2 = 6.7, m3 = 2.53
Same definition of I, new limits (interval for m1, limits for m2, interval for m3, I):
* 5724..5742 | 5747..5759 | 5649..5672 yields 0.802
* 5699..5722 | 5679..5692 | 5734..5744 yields 0.827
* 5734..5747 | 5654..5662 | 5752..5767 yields 0.822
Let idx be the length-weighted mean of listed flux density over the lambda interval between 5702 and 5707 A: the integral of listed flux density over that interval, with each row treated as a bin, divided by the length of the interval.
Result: 6.60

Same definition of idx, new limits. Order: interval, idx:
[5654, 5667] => 6.63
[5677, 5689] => 6.76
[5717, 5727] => 6.37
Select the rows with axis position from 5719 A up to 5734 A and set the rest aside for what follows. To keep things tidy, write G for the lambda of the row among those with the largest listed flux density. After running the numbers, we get 5720.5 A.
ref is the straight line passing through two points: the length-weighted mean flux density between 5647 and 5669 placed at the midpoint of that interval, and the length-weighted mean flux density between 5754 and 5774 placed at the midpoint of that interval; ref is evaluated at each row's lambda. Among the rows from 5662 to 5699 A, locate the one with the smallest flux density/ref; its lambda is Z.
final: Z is 5673.0 A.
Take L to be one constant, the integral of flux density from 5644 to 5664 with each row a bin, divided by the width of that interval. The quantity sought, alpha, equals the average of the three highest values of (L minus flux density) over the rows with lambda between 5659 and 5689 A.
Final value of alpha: 0.1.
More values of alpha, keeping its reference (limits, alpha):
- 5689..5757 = 0.3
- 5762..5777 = -0.2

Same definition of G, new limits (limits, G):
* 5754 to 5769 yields 5763.0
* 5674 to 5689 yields 5680.5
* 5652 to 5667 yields 5660.5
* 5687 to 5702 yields 5693.0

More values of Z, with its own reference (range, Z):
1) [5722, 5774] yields 5730.5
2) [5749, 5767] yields 5753.0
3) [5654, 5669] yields 5668.0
